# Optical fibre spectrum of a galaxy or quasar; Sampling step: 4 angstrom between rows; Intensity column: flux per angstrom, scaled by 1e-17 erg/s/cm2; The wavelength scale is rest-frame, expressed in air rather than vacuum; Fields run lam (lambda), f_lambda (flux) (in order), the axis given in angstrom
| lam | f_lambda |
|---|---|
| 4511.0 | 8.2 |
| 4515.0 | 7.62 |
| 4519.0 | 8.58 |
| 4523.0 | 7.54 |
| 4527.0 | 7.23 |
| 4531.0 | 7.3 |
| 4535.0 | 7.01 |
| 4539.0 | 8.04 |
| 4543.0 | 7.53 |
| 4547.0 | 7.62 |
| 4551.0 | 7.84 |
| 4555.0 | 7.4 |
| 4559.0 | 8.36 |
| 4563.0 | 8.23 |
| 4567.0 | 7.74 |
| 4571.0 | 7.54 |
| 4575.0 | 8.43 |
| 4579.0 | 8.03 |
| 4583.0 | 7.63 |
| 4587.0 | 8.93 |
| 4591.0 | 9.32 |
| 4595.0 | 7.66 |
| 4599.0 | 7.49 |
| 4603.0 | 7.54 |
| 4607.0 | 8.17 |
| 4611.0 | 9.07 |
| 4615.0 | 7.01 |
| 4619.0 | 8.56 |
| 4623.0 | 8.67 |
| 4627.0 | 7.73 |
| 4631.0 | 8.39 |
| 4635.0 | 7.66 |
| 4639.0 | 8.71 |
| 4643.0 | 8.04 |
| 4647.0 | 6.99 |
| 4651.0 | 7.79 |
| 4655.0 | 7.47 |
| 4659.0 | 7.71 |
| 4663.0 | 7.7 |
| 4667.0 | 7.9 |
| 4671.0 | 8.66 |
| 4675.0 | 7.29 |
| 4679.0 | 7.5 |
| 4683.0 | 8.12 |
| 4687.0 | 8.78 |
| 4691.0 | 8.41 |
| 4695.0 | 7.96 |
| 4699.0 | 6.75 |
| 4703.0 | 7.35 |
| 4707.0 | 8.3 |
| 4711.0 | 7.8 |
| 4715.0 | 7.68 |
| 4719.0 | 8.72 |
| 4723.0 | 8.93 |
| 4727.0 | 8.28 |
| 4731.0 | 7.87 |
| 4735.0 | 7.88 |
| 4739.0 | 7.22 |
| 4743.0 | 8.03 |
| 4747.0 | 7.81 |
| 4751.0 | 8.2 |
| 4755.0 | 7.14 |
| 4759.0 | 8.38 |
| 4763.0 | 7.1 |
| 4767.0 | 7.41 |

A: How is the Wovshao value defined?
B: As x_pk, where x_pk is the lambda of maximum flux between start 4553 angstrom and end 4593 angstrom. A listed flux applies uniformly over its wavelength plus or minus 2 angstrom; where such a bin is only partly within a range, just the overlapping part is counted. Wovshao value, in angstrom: 4591.0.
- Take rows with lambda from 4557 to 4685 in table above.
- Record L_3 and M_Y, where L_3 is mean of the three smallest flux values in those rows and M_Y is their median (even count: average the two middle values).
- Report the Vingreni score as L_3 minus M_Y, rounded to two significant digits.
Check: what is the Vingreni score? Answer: -0.75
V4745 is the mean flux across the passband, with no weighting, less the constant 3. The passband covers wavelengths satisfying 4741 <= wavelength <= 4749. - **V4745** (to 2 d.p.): 4.92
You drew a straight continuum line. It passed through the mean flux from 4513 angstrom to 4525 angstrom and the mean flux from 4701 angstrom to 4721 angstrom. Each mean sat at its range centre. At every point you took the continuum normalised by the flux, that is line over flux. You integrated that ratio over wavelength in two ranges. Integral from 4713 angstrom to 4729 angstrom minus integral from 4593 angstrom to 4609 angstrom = -1.2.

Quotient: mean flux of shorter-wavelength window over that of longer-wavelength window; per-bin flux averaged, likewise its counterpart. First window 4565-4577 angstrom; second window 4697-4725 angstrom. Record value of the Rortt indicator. 1.00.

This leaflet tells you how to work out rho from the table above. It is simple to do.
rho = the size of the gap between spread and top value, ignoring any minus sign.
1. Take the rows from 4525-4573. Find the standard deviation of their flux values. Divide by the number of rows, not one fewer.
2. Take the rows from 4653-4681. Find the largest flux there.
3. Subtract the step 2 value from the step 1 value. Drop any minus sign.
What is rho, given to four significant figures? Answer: 8.269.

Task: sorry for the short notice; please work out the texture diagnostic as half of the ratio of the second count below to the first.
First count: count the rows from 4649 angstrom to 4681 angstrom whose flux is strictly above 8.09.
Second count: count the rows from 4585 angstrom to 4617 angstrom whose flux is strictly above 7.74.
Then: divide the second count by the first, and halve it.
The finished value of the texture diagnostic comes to 2.0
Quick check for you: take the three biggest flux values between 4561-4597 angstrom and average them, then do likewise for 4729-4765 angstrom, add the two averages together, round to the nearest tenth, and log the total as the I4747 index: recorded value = 17.1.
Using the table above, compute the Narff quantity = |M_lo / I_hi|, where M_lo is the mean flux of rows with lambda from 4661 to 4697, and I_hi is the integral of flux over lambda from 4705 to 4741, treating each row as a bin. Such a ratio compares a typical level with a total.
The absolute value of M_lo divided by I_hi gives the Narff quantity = 0.0276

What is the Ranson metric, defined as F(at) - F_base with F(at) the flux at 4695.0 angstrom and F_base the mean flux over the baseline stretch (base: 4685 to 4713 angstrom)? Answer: 0.1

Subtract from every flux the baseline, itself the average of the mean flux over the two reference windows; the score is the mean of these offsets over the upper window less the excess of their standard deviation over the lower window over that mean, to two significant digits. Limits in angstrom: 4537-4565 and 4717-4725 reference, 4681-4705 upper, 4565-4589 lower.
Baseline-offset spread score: -1.4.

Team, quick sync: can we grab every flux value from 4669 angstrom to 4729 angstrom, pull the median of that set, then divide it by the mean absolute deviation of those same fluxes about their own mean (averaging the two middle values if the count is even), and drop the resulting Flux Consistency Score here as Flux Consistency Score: 15.5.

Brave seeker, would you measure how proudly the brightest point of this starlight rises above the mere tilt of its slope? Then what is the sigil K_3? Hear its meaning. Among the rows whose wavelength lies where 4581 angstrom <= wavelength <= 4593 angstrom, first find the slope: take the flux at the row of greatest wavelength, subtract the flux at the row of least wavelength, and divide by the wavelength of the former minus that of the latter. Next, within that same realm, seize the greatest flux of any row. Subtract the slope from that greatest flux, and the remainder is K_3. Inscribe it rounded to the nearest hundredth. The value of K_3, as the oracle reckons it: 9.11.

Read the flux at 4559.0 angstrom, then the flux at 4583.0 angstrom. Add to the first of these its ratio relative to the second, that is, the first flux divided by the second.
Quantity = 9.46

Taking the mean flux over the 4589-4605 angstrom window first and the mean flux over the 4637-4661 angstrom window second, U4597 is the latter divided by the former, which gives 0.97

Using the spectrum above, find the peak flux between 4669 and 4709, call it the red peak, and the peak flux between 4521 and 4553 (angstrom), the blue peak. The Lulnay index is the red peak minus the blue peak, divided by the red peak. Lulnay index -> 0.084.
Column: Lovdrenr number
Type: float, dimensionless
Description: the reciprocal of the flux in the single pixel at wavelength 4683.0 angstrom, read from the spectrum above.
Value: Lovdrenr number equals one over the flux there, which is 0.123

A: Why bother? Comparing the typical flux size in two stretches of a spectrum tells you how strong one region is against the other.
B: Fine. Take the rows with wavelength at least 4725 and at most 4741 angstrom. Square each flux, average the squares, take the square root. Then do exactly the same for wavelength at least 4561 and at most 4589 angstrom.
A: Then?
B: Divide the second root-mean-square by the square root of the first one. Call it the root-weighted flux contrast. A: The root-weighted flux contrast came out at 2.89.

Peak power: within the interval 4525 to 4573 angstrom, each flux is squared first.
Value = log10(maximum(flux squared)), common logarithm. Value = 1.84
